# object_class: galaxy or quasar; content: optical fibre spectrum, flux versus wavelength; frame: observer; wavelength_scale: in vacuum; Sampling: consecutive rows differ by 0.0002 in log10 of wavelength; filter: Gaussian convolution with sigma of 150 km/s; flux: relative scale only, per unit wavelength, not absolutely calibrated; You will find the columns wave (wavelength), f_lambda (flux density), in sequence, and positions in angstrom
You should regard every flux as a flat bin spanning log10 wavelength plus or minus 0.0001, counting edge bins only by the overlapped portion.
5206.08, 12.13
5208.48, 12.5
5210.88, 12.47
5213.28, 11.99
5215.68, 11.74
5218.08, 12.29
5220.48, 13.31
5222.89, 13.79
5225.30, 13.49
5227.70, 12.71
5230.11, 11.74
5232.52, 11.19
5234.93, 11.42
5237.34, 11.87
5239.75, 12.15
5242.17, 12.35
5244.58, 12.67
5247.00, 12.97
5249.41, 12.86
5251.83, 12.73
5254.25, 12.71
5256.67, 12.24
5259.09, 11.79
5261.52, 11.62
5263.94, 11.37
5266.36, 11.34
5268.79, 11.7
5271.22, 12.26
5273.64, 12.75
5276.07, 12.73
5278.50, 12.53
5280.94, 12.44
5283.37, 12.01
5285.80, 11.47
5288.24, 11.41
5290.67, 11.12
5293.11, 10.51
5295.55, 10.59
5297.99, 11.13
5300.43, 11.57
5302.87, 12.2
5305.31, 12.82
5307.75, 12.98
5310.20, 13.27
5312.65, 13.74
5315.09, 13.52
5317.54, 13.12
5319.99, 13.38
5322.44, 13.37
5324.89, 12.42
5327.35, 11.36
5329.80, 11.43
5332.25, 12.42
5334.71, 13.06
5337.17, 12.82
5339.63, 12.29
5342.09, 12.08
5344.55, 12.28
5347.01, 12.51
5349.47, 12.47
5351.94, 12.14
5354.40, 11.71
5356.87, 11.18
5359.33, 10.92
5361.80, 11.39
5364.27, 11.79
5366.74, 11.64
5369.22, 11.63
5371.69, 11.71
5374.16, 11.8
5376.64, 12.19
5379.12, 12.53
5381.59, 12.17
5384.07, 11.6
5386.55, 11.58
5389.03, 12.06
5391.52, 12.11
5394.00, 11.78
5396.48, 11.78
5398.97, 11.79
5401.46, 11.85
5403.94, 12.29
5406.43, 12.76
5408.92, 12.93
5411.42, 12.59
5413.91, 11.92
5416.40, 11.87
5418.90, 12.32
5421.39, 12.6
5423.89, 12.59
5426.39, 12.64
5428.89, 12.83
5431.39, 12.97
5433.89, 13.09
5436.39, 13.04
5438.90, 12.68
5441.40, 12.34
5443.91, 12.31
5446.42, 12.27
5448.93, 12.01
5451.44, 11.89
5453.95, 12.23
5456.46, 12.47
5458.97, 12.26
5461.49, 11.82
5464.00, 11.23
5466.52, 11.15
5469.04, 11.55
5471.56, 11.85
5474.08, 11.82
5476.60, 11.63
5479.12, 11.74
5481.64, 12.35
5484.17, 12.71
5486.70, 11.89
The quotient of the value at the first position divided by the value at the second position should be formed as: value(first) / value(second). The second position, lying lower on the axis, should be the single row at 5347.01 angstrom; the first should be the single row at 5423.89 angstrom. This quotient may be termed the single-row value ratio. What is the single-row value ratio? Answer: 1.006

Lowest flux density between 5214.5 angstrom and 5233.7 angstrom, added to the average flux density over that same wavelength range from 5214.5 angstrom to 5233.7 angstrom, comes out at 23.7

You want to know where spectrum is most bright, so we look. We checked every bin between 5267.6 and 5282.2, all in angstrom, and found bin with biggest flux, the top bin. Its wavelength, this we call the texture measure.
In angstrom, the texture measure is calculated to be 5273.64 angstrom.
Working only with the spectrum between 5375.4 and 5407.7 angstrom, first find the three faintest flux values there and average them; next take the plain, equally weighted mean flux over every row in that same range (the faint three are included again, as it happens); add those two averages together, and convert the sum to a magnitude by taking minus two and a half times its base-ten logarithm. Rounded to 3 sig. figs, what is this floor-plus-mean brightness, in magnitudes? -3.44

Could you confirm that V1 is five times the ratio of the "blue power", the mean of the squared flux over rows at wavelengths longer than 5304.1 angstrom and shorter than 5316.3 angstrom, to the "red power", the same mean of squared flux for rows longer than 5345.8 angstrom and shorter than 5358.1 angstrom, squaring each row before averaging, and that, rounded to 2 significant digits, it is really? 6.1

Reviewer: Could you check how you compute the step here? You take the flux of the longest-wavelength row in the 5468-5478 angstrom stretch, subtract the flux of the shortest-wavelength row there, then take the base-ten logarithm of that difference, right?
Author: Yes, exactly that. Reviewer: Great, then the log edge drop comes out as -1.1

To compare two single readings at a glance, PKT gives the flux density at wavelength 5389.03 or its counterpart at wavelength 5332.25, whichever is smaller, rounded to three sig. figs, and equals 12.1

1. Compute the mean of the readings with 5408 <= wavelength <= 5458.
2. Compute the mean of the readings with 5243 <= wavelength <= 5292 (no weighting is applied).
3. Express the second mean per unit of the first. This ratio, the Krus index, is 0.97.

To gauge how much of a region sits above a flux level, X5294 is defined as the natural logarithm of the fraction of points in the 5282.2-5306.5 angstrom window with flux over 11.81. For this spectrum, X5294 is -1.2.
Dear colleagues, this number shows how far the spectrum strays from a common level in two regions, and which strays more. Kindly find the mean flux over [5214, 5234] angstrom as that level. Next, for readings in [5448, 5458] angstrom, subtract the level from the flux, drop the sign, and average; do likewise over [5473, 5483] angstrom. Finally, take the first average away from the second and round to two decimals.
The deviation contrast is 0.27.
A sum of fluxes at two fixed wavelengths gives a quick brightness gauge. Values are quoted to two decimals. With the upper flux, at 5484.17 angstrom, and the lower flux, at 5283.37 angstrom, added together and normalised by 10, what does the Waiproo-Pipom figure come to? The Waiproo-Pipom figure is 2.47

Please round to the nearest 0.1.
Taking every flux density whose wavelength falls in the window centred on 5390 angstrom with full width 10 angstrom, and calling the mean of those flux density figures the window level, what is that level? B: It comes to 11.9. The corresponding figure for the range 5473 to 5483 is 11.9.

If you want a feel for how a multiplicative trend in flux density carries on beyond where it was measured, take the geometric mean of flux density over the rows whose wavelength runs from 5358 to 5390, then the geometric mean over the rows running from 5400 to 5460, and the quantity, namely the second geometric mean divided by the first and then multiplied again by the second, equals 13.2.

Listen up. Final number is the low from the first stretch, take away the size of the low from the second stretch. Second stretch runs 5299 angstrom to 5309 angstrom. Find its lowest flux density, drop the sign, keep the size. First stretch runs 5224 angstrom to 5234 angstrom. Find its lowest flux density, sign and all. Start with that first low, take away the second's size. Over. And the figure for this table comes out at -0.4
